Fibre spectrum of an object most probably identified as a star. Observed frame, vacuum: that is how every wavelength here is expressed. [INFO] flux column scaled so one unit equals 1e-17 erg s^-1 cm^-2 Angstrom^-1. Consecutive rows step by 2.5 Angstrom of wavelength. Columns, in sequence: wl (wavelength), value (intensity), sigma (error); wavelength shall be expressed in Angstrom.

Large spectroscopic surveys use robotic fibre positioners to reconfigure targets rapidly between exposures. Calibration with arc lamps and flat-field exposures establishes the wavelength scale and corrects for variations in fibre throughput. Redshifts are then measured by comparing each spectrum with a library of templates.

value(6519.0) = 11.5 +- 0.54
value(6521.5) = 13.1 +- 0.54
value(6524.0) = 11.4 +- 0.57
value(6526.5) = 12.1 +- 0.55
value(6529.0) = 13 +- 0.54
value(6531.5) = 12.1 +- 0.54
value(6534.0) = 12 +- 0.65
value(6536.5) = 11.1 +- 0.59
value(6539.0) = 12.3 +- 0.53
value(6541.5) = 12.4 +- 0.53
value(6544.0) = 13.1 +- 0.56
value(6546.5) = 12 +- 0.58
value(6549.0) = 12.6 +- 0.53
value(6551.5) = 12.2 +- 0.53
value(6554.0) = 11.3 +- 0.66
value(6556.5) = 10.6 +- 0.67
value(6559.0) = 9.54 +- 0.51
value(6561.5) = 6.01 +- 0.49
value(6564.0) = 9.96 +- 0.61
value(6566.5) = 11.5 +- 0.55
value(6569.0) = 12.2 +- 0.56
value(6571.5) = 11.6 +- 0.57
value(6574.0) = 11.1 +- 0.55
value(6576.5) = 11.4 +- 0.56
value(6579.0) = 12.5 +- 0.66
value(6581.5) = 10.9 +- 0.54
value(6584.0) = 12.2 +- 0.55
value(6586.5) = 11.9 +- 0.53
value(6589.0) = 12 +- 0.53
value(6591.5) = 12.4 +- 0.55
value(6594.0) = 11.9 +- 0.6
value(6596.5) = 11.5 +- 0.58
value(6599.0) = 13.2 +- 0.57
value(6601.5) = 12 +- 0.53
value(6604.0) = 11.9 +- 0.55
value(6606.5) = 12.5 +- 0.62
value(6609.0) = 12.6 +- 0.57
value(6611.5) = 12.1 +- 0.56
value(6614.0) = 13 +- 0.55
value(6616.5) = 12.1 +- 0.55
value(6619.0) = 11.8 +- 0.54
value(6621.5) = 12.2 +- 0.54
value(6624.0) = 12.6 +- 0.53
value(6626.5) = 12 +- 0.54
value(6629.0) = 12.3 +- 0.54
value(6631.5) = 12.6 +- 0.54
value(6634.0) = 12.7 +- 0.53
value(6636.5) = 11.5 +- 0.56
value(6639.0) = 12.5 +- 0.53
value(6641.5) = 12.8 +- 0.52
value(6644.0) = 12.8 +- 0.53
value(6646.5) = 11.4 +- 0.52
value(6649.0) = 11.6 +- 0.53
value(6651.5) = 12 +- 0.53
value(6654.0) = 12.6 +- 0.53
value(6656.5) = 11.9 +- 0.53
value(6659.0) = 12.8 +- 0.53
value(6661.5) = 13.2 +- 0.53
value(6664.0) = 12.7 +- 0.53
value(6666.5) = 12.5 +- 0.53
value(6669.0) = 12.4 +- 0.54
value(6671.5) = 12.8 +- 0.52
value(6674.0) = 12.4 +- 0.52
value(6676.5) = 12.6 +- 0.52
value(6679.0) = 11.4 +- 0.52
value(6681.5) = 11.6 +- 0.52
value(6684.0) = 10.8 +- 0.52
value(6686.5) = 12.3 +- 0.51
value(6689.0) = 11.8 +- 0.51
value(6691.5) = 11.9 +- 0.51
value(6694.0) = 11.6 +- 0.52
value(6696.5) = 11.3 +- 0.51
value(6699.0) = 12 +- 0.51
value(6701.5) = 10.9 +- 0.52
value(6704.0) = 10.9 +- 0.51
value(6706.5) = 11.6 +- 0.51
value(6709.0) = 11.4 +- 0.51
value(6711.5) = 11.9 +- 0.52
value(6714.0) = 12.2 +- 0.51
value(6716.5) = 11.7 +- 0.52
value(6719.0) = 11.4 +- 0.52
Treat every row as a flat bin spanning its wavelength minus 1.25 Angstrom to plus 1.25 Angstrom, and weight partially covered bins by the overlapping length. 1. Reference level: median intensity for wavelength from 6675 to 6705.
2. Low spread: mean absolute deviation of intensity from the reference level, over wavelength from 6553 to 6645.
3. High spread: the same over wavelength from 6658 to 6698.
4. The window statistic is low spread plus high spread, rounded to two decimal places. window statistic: 1.53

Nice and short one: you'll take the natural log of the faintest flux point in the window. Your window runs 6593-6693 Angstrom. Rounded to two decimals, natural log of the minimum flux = 2.38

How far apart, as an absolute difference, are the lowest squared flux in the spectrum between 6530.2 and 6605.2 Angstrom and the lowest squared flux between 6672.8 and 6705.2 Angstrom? 81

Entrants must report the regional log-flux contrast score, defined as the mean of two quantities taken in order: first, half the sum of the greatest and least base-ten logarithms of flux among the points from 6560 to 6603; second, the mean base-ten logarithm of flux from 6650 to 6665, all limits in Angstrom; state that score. 1.02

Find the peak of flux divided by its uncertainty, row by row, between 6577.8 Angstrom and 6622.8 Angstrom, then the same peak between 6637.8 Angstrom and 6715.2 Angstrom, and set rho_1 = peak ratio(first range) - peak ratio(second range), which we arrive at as -1.3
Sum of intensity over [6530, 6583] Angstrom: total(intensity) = 238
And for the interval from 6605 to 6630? 123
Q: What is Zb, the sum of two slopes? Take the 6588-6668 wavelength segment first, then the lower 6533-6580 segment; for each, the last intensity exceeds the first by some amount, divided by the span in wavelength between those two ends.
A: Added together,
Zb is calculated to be 0.018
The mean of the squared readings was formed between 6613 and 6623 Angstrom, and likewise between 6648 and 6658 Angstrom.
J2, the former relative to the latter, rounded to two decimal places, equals 1.04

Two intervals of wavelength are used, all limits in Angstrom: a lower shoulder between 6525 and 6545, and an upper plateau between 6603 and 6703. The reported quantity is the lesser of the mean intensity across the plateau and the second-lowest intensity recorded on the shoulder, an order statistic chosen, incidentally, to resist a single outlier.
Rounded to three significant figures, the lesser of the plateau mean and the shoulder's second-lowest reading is 12.0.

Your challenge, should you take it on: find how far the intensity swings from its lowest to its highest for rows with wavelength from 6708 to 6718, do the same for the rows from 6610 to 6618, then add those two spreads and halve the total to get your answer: 0.85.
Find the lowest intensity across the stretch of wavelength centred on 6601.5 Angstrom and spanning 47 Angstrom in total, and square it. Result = 119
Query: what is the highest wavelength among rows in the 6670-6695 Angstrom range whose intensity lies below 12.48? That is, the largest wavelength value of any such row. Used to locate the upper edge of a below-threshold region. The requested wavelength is 6694.0 Angstrom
